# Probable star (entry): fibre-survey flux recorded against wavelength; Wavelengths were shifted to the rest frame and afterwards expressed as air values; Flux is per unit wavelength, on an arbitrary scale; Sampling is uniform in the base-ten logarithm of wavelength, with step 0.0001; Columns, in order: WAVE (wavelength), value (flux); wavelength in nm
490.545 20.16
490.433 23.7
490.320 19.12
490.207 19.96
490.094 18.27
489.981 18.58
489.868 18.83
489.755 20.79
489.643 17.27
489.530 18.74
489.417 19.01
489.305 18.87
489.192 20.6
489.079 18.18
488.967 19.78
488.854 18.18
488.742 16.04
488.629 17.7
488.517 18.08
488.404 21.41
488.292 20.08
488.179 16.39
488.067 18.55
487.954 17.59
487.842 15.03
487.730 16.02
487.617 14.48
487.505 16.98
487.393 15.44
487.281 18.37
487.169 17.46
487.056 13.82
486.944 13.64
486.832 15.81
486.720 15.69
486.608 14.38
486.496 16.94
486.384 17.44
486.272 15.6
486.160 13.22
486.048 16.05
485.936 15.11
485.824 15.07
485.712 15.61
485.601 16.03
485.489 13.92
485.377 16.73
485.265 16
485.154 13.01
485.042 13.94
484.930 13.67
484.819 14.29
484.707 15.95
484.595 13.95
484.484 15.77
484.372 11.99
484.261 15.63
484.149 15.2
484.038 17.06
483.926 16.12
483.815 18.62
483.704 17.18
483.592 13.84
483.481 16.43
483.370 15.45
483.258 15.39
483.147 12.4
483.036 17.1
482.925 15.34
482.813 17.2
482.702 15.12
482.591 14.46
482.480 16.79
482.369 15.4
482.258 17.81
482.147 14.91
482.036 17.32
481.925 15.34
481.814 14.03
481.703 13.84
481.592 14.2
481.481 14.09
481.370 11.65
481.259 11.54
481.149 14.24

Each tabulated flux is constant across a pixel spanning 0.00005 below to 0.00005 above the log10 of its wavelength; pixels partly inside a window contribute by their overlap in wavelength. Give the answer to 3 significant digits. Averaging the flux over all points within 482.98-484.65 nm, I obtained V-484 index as 15.5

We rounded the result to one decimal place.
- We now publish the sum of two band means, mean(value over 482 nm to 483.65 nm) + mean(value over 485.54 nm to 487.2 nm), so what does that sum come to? 31.1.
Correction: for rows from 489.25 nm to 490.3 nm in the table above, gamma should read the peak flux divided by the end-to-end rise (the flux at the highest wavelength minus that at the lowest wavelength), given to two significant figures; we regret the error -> 19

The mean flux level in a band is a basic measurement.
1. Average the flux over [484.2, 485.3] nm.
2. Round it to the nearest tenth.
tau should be 14.4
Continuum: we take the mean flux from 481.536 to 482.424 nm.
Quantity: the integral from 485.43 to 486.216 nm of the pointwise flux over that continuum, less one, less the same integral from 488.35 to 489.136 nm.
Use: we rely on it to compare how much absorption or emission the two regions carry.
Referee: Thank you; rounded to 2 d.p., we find -0.18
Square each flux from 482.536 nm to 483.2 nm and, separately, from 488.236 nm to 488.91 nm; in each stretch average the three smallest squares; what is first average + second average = 496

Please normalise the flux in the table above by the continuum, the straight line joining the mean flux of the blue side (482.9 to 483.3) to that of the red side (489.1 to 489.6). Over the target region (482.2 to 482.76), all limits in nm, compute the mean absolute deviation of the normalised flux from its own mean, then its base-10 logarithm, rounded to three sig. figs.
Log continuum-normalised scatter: -1.10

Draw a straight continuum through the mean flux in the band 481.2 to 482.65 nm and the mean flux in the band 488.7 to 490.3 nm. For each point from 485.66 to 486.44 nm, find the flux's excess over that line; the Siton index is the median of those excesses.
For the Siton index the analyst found -1.5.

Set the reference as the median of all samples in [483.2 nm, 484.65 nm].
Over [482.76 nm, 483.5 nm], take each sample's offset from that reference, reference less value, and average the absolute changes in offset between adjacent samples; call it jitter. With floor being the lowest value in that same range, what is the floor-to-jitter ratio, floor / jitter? 6.0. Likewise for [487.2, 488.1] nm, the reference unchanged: 7.8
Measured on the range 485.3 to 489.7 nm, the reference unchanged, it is 8.1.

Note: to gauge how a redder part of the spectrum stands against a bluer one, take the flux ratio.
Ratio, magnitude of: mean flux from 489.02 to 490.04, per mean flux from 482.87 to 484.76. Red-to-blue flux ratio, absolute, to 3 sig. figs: 1.23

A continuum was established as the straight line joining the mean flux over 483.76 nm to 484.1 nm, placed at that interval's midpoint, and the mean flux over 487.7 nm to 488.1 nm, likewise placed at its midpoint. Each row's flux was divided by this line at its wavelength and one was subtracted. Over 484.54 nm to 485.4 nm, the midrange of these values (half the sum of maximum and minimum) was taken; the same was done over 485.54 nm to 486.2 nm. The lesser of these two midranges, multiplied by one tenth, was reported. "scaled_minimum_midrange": -0.014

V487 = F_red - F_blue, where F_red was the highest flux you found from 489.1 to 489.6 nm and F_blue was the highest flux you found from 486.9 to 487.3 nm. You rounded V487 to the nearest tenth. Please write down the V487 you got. 2.2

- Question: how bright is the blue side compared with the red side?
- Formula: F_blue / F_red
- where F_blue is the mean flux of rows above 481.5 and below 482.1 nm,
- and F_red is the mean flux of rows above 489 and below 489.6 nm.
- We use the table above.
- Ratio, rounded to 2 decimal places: 0.78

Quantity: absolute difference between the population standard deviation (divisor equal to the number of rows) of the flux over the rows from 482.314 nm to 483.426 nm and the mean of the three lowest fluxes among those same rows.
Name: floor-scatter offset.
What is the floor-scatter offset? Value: 12.7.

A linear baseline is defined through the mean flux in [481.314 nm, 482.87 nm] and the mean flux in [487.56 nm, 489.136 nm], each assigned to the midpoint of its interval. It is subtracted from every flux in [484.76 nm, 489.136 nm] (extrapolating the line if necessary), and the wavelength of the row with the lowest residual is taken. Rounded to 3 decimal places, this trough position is 486.160 nm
